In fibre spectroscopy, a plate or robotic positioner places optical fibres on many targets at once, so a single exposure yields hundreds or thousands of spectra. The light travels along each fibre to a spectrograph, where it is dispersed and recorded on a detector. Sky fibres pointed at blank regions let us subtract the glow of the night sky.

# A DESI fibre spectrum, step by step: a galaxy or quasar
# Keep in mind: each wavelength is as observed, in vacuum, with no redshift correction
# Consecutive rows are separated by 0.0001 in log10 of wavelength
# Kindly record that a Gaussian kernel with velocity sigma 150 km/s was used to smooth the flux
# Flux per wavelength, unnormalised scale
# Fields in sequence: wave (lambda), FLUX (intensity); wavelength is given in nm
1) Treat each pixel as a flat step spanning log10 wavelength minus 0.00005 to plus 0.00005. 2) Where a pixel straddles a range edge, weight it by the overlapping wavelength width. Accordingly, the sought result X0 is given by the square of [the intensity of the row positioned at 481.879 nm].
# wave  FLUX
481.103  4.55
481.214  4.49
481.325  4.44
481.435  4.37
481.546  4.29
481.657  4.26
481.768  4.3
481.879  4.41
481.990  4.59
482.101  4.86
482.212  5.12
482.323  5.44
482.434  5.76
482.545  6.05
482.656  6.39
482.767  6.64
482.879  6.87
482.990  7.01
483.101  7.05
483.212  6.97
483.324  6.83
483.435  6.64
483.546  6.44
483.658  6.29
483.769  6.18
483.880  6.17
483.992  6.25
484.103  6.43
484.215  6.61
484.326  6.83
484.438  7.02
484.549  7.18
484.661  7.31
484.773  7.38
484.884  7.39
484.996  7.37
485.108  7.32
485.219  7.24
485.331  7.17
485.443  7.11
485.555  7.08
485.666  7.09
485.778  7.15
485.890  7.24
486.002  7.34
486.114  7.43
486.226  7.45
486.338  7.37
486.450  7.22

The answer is 19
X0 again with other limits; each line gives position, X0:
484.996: 54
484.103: 41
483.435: 44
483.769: 38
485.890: 52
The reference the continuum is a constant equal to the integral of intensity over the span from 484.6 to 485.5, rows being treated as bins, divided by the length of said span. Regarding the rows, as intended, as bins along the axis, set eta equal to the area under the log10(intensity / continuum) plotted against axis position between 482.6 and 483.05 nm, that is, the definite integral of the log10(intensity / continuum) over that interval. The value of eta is -0.015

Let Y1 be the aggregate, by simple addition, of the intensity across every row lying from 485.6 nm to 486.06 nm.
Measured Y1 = 29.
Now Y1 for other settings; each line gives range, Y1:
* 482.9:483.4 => 28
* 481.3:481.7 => 17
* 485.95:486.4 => 30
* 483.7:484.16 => 25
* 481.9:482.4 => 20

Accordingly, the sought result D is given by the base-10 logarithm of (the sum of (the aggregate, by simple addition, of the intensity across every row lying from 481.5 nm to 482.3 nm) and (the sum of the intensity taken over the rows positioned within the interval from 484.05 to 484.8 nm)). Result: 1.91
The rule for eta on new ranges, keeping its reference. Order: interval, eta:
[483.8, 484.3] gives -0.029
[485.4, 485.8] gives -0.004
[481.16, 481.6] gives -0.096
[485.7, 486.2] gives 0.000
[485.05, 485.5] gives -0.002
